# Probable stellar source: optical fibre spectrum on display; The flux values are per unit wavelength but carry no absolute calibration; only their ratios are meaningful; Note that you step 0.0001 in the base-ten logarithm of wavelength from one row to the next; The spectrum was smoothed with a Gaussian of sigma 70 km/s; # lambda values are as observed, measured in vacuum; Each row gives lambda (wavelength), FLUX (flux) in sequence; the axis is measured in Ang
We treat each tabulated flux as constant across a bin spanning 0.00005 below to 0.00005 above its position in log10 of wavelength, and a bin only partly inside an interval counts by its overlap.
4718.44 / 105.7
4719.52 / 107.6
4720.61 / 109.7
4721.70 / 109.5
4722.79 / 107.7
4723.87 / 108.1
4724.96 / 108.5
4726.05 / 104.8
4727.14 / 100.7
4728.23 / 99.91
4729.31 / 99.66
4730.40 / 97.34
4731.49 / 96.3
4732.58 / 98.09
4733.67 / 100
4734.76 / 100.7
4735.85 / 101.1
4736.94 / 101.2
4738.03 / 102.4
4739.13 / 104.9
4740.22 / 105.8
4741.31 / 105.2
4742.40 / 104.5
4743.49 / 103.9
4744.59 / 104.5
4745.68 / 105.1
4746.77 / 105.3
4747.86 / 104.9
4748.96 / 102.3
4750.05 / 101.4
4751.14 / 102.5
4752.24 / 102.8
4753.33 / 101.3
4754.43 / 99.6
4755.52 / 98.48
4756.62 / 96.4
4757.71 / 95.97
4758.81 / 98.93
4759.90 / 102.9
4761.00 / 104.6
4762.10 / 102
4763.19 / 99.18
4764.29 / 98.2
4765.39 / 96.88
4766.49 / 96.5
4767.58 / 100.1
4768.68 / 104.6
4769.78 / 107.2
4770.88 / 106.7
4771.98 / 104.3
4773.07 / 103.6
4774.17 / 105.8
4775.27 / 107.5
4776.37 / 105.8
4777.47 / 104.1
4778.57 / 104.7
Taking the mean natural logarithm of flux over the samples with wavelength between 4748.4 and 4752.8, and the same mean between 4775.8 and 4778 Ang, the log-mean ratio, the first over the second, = 0.99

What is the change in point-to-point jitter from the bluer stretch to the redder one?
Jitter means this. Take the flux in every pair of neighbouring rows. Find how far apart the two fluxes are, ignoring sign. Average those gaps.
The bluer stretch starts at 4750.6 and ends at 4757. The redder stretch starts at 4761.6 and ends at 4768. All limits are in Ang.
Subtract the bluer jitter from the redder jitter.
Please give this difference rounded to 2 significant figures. 0.48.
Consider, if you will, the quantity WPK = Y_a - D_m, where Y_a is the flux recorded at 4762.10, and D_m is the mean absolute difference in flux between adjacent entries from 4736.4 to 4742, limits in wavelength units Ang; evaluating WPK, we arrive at 101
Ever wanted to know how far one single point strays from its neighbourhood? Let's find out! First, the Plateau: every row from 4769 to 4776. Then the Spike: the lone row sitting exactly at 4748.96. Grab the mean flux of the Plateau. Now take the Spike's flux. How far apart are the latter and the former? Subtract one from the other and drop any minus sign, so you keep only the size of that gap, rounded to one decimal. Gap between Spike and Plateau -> 3.5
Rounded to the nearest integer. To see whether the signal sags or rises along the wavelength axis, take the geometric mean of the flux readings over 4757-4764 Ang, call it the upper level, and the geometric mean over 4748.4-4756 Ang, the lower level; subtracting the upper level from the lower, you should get 1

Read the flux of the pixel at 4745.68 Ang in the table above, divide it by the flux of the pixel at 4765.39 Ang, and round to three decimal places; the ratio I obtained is 1.085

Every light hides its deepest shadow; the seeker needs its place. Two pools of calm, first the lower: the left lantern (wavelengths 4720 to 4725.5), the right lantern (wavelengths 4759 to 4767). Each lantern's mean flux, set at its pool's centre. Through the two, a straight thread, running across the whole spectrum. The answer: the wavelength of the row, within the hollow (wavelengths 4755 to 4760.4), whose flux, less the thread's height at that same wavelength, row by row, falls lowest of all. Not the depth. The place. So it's 4757.71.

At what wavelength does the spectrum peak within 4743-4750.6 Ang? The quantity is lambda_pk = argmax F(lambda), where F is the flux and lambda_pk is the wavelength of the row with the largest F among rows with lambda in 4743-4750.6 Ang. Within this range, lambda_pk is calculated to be 4746.77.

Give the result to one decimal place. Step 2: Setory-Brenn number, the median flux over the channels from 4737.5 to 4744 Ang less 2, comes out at 102.7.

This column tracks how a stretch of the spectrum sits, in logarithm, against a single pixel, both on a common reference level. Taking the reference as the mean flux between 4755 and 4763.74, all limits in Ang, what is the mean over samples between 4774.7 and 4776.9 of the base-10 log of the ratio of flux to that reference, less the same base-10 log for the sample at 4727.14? 0.025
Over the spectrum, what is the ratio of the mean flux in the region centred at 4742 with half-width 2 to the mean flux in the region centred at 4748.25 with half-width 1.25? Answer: 1.01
